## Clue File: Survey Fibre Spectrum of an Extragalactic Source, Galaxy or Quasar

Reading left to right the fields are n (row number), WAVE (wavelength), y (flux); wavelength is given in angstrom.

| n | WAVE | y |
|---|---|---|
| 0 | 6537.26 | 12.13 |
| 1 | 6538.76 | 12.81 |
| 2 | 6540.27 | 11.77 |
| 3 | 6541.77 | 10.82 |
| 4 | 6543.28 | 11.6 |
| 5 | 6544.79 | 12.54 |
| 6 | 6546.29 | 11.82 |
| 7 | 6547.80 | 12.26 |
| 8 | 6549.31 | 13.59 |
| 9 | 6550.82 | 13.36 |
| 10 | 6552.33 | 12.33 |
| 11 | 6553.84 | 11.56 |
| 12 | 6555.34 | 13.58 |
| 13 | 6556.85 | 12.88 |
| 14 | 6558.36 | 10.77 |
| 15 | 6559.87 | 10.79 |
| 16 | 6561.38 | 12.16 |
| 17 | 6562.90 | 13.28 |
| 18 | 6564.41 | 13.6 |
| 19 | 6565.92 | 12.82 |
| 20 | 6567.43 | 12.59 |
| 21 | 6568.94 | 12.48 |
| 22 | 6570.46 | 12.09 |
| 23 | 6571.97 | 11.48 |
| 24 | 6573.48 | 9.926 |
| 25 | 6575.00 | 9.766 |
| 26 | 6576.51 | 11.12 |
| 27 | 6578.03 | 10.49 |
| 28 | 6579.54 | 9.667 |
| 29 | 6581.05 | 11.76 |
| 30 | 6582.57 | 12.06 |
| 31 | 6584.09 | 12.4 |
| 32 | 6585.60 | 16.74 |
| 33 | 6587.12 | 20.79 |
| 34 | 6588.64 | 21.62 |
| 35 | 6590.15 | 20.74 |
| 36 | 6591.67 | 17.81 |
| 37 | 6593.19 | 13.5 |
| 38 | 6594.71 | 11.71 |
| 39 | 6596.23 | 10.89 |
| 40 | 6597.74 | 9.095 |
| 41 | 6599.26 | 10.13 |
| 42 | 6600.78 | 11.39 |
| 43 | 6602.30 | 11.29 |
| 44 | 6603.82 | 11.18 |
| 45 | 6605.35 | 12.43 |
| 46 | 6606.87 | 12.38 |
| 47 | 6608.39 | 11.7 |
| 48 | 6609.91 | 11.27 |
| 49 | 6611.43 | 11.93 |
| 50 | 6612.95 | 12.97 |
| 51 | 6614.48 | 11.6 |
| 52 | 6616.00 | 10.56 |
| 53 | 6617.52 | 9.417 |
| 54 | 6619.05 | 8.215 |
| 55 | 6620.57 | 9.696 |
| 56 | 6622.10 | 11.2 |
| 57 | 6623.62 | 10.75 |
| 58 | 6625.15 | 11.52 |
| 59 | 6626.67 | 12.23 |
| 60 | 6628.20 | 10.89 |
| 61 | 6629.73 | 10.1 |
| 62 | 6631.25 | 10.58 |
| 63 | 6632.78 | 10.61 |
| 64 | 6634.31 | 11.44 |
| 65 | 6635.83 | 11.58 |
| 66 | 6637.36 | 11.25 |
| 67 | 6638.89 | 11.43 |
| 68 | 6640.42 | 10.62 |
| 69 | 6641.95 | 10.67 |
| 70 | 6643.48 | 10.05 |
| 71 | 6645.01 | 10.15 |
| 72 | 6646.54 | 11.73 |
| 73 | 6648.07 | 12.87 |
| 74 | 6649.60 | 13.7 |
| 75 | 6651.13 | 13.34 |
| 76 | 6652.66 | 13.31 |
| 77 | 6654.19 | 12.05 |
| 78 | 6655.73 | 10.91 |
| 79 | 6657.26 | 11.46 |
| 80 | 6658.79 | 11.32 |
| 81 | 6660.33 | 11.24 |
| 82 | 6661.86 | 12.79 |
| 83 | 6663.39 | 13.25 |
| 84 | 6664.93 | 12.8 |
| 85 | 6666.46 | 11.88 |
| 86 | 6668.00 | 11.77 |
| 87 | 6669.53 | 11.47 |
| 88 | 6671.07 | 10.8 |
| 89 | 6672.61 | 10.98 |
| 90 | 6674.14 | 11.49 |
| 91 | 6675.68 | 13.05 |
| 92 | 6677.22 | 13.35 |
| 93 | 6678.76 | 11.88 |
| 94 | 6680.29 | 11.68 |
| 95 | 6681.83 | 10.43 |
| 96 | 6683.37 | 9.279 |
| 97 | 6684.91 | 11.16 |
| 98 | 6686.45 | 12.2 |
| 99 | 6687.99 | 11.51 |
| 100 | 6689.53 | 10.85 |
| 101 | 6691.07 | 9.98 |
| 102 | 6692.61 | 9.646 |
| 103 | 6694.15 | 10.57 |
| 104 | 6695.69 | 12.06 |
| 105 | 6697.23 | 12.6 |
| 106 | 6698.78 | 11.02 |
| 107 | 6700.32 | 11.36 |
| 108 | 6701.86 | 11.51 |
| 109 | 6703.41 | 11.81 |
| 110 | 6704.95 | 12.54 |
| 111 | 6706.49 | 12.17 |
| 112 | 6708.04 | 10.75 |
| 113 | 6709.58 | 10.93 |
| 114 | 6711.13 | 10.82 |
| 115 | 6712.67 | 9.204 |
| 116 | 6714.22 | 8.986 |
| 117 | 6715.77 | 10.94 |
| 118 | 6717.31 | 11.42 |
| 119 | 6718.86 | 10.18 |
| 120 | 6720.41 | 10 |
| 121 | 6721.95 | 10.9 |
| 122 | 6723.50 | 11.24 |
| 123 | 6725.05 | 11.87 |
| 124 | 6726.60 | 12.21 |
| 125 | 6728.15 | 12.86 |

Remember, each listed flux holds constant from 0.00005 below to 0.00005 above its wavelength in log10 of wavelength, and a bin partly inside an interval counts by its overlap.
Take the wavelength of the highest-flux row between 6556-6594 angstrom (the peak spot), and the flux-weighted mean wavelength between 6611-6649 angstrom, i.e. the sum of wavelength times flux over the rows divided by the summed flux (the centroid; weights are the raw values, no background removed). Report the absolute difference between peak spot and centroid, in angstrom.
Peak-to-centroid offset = 41.2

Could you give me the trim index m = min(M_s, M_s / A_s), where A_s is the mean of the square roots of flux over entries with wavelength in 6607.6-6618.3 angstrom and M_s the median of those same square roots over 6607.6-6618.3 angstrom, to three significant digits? 1.01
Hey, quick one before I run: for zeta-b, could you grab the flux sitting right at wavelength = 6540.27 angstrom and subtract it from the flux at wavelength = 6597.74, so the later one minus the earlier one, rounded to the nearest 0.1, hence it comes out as -2.7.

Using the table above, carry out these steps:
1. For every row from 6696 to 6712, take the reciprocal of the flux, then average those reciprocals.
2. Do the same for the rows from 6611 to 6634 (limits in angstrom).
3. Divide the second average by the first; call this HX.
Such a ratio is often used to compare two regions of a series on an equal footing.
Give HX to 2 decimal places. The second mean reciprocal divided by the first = 1.08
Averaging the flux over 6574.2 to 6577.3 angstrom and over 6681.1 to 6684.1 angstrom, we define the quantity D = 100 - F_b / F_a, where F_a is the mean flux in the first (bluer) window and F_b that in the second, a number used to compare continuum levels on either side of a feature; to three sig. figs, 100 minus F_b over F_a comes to 99.1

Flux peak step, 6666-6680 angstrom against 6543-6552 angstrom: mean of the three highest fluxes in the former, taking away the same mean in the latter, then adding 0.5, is 0.1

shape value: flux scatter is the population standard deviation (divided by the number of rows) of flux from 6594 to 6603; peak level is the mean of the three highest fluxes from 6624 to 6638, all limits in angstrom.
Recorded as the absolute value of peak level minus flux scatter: 10.9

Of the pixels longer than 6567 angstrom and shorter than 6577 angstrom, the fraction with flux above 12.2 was 0.3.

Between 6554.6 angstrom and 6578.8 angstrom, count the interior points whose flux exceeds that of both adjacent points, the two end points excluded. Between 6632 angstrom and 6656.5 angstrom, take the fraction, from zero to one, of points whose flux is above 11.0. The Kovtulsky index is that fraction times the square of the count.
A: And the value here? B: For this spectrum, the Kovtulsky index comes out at 2.5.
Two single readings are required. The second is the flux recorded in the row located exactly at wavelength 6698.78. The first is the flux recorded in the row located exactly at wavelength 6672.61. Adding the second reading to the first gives 22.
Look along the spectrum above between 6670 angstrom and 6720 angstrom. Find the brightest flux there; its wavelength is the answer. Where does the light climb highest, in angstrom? 6677.22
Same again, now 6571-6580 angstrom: 6571.97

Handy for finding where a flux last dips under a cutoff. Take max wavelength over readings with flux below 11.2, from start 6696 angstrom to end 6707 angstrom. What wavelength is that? 6698.78 angstrom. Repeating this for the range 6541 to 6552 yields 6541.77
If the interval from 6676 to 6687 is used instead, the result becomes 6684.91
